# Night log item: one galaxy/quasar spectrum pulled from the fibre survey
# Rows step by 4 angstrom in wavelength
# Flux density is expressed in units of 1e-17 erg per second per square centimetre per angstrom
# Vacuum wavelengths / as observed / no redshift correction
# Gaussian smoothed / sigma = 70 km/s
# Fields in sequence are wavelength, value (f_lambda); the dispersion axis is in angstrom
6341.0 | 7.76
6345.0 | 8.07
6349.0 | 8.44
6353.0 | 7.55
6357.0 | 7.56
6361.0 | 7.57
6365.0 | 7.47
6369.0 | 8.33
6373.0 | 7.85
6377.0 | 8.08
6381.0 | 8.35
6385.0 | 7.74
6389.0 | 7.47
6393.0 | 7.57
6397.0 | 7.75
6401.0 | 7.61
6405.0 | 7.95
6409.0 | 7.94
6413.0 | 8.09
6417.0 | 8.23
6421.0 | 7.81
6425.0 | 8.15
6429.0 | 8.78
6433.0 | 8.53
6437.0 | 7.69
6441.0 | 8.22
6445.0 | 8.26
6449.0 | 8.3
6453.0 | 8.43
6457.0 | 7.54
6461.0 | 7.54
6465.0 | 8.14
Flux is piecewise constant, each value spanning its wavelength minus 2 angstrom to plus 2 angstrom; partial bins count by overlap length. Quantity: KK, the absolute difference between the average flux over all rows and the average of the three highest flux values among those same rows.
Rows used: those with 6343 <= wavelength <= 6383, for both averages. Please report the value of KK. 0.45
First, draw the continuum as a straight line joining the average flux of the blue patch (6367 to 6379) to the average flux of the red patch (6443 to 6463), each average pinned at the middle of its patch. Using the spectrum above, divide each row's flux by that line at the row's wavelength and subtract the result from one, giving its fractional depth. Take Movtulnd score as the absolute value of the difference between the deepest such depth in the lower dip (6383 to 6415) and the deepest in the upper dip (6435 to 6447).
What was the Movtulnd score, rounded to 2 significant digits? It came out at 0.032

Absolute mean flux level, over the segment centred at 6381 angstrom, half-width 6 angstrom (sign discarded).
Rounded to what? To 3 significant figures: 8.06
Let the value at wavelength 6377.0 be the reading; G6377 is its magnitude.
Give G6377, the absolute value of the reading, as 8.08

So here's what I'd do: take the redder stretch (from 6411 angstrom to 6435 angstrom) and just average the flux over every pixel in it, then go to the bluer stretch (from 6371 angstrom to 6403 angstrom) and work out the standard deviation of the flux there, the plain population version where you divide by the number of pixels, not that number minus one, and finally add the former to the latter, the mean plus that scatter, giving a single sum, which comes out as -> 8.54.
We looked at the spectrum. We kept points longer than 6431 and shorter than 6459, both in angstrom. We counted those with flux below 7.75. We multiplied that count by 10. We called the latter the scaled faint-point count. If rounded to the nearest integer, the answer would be 20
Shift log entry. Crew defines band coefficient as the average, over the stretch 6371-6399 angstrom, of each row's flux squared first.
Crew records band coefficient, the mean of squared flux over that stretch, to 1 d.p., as 61.4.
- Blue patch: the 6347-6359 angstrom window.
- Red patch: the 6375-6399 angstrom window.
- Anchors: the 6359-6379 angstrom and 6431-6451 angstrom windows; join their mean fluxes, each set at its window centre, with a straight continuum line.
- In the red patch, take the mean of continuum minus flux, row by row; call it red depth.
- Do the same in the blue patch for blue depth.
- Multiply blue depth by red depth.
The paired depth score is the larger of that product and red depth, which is 0.12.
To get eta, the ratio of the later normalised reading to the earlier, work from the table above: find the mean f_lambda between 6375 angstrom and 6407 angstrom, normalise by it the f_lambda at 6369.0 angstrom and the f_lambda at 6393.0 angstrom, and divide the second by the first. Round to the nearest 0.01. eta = 0.91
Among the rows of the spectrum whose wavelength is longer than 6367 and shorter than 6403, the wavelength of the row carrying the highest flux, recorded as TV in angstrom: 6381.0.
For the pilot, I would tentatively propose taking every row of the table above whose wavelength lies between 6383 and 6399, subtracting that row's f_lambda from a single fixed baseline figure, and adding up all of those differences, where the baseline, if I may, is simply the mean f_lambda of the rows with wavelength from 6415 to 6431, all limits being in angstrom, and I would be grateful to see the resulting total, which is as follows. 2.4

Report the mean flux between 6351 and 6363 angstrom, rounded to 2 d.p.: 7.56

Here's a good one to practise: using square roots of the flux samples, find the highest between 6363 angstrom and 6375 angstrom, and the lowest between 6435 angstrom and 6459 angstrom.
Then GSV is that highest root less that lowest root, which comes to 0.14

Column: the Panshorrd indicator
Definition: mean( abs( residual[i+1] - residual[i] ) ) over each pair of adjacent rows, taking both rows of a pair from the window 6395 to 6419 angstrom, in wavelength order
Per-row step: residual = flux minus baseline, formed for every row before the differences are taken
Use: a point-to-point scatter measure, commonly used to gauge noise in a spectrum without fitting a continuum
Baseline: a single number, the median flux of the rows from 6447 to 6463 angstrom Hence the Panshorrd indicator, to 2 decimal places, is 0.16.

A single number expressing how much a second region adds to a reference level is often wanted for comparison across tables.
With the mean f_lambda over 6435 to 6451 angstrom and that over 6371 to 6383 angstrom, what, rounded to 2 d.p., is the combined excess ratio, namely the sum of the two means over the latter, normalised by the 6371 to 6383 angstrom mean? 2.00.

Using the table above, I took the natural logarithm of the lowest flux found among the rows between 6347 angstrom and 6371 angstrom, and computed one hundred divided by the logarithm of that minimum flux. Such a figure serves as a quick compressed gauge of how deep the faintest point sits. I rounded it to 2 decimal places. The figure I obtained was 49.73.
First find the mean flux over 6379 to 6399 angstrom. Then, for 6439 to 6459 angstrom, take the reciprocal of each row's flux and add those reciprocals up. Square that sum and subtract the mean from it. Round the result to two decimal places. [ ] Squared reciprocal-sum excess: -7.40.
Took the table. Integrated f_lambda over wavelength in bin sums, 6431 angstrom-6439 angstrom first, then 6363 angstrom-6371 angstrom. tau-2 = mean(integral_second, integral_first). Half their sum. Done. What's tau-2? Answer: 64.0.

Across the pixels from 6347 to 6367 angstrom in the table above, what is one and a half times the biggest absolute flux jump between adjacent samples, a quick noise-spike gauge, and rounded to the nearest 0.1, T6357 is 1.3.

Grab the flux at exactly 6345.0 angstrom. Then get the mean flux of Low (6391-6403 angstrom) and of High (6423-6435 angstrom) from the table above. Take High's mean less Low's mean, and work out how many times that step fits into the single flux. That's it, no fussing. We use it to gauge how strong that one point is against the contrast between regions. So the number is 10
